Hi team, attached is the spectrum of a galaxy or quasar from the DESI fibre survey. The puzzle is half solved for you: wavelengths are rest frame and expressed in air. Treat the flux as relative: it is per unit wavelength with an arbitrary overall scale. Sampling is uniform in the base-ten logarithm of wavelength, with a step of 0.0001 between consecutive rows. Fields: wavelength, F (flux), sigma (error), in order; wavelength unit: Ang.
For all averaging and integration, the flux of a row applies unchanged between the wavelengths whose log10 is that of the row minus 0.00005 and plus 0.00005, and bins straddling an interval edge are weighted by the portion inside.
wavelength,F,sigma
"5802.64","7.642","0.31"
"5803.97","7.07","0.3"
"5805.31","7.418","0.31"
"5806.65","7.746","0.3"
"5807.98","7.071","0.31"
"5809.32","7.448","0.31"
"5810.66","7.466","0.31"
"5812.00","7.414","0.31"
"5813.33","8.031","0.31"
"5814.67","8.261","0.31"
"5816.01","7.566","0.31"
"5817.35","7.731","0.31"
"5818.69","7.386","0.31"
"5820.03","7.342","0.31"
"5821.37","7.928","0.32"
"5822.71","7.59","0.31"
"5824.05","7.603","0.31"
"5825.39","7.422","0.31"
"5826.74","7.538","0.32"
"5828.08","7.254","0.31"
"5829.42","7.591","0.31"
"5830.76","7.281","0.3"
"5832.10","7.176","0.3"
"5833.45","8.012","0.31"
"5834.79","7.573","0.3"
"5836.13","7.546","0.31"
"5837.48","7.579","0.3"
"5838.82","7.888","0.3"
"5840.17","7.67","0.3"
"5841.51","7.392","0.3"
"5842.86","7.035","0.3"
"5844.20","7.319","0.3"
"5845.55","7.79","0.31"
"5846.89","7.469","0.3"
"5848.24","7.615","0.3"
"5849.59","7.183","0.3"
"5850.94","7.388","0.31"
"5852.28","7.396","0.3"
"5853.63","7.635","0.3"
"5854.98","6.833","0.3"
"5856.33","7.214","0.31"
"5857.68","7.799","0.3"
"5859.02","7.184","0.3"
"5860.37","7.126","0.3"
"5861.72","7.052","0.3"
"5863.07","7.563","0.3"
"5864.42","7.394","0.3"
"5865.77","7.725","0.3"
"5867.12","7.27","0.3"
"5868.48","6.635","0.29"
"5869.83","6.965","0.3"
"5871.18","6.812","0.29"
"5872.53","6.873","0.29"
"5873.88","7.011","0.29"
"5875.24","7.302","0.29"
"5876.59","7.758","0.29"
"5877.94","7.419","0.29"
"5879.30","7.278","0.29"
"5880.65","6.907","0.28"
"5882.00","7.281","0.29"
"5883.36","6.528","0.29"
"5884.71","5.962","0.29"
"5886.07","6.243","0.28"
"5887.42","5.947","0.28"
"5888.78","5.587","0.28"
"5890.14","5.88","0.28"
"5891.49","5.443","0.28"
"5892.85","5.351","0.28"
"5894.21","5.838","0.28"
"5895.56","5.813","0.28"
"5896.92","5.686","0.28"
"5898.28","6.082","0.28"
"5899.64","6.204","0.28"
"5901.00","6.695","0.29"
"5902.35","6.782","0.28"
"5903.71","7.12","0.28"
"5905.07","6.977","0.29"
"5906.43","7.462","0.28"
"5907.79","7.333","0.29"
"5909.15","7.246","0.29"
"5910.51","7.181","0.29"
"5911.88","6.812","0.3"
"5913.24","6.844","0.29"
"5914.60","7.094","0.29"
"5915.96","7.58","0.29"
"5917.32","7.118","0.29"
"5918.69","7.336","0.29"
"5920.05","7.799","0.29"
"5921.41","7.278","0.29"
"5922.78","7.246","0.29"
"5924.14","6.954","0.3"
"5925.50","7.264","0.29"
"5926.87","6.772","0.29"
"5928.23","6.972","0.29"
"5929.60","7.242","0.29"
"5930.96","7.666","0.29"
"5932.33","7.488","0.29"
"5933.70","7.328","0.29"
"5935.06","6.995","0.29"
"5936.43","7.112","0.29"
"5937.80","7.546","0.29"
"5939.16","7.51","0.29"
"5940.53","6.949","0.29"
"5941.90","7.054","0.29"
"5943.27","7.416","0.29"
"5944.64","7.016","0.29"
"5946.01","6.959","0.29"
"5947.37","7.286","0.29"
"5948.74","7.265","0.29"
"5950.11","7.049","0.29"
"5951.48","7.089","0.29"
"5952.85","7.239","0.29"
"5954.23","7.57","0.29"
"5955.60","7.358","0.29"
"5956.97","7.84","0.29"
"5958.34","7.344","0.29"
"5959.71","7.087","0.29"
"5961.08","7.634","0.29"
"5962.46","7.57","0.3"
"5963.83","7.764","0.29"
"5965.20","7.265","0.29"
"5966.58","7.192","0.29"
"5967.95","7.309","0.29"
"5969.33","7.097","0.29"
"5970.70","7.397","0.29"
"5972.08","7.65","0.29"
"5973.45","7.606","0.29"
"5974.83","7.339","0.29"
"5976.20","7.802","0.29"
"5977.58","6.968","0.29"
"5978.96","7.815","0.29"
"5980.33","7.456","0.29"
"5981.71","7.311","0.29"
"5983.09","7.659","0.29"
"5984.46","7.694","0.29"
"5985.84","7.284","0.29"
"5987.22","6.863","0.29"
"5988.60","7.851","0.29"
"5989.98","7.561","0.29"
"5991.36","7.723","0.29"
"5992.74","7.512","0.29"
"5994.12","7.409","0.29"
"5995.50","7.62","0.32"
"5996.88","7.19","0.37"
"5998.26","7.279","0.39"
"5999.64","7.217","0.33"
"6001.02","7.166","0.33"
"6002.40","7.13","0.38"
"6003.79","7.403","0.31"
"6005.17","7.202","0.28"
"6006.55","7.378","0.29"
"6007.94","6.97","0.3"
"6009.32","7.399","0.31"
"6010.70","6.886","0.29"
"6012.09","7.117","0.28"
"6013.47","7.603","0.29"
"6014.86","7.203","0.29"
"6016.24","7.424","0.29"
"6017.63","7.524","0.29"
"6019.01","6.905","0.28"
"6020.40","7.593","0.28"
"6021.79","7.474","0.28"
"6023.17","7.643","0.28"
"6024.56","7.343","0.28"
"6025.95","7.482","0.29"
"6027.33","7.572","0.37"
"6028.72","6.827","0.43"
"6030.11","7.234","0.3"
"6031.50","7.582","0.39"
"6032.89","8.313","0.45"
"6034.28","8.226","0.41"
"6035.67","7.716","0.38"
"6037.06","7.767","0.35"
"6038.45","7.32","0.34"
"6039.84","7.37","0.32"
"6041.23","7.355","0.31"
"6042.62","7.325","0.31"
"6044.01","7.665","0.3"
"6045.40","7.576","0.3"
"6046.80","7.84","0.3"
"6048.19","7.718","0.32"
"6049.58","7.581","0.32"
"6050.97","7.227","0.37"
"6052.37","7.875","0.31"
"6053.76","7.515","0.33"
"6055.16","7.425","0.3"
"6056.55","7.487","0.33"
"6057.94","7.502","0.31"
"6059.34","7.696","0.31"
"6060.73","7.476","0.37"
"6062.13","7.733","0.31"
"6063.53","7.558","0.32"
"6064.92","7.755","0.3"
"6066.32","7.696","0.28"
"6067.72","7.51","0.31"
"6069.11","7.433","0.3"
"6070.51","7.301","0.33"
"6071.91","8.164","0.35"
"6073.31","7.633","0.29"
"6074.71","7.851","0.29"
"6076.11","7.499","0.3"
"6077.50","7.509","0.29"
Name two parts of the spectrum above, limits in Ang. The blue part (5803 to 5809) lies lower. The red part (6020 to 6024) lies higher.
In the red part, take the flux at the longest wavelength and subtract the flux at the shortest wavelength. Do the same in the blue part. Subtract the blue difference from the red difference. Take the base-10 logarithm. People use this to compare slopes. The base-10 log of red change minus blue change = -1.31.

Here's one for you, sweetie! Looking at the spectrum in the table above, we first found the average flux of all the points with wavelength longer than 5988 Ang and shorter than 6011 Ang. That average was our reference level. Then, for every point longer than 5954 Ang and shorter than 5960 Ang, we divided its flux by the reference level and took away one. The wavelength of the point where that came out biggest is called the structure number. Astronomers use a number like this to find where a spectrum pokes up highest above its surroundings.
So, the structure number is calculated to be 5956.97 Ang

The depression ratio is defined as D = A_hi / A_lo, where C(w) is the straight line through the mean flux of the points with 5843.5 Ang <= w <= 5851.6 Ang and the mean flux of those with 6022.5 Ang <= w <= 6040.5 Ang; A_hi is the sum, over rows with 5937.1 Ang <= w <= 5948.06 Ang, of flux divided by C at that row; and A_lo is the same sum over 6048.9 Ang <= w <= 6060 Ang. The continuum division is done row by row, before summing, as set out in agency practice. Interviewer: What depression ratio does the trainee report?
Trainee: 0.97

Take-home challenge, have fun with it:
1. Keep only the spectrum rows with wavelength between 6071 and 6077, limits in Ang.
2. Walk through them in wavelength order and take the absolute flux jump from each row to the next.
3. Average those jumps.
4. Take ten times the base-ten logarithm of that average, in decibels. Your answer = -4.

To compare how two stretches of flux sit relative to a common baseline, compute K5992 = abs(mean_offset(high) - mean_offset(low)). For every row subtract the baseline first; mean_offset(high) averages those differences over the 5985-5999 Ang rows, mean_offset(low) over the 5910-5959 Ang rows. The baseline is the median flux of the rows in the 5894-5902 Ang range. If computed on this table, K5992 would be 0.19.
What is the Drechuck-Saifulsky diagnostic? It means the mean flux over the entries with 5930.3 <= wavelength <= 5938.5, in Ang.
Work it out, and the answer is 7.36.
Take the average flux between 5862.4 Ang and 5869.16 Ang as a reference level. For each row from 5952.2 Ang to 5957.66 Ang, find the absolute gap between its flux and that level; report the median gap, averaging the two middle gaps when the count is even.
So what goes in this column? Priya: 0.17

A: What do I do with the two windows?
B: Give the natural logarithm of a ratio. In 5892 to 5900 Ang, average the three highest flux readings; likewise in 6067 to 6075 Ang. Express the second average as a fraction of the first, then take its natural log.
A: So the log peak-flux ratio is 0.27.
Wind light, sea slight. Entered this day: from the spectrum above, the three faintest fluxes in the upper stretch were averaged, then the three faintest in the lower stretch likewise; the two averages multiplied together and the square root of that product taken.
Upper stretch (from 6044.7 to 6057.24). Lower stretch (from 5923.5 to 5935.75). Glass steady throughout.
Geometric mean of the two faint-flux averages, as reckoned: 7.14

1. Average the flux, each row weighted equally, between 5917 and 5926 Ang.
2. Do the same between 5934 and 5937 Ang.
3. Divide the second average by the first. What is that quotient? 0.97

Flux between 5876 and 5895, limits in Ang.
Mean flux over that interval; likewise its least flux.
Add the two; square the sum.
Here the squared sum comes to 138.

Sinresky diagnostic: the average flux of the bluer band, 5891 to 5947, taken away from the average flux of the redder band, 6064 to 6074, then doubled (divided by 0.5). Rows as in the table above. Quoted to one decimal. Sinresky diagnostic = 1.4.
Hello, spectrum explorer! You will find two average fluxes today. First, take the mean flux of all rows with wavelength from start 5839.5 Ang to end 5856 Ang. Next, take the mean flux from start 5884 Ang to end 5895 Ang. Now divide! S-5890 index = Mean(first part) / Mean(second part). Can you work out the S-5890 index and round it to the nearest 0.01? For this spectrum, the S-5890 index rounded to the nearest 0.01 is 1.28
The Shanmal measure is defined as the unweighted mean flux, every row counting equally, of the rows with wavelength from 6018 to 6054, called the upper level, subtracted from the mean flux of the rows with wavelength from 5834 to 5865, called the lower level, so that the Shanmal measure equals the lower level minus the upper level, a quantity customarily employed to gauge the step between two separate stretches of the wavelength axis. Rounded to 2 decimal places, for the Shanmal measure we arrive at -0.12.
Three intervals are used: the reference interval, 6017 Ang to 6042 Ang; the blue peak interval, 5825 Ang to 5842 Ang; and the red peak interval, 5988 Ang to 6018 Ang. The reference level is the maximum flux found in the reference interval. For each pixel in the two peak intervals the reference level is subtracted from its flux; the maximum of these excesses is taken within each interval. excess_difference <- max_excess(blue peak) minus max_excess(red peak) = 0.16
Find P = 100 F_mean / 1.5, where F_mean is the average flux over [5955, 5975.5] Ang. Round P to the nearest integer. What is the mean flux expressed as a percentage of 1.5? 495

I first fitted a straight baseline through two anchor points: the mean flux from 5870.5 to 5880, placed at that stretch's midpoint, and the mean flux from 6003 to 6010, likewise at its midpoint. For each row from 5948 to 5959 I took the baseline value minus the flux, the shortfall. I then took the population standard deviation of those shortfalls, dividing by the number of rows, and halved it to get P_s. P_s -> 0.120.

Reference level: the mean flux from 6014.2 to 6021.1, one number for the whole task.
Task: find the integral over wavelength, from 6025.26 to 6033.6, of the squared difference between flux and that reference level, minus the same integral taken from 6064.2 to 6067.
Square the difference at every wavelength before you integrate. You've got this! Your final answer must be 1.5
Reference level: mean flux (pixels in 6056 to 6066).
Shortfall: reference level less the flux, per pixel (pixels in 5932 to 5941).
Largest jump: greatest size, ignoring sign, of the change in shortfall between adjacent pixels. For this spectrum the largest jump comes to 0.56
